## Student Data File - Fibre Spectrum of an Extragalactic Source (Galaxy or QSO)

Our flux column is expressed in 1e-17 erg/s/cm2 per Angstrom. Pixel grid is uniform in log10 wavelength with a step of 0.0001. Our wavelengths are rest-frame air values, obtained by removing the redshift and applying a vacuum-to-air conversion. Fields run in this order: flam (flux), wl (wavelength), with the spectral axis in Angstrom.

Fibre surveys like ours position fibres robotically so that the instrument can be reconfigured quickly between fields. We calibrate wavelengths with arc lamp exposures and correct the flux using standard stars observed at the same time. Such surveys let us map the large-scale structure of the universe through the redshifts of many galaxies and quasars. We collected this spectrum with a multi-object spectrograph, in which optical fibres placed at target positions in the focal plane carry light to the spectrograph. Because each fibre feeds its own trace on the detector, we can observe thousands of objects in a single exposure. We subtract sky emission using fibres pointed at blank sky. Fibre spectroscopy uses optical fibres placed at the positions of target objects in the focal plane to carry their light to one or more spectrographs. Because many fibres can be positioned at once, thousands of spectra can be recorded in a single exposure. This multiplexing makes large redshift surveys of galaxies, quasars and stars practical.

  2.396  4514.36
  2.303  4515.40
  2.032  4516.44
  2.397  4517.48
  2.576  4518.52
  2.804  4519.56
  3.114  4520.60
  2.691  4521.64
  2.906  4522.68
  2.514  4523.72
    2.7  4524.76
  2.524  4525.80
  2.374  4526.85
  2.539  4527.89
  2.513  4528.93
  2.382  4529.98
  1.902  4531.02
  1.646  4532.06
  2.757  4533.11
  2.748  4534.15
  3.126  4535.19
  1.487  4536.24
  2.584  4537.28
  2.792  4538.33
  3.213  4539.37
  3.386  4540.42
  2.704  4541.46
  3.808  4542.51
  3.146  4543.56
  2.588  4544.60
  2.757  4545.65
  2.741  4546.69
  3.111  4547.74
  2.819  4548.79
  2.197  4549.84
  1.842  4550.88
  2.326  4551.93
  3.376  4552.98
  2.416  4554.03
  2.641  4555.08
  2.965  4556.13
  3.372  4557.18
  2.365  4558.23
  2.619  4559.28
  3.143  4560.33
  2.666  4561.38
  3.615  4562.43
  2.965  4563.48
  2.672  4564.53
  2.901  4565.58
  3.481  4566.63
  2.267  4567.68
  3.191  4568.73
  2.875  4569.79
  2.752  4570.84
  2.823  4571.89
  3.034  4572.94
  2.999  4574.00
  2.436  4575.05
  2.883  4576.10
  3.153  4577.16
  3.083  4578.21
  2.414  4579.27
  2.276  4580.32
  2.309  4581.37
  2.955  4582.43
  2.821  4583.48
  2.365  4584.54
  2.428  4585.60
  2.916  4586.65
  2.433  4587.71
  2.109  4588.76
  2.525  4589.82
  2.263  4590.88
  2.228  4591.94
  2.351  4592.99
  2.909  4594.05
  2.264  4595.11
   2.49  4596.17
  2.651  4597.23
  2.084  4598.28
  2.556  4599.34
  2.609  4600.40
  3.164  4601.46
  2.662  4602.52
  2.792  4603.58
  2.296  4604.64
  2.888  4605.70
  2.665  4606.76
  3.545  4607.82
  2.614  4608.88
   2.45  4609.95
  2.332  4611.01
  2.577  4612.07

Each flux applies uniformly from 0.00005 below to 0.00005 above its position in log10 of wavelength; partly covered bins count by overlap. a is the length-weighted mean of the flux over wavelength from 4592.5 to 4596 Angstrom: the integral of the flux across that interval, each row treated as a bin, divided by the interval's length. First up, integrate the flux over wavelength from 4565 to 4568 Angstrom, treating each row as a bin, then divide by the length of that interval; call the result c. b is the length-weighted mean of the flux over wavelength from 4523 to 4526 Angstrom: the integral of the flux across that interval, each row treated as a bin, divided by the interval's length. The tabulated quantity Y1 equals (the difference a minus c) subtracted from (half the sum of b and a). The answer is 2.98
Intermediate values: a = 2.5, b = 2.61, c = 2.93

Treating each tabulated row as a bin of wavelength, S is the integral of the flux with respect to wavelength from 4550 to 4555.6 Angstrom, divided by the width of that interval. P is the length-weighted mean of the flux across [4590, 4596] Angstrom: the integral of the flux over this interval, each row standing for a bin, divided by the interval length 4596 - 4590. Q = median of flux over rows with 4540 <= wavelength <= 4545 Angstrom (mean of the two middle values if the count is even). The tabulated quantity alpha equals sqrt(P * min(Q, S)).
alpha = 2.46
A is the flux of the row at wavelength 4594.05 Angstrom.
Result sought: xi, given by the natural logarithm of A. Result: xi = 1.07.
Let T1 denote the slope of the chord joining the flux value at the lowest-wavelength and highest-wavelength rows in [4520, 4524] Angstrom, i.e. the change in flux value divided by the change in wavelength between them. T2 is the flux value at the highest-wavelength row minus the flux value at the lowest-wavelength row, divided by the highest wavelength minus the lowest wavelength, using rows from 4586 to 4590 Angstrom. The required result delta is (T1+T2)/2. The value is -0.16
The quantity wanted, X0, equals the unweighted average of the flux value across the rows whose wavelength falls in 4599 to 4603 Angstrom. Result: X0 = 2.75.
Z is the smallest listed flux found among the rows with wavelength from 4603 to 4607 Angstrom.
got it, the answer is 2.296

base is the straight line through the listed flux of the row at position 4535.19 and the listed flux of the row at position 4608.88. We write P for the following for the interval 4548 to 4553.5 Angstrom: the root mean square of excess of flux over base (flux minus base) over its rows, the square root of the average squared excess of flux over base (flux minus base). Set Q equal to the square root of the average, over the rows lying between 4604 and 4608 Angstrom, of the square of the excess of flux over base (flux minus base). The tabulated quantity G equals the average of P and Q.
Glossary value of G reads 0.623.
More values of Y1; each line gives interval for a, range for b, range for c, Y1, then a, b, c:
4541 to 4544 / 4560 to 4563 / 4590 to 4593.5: 2.26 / 3.2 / 3.14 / 2.31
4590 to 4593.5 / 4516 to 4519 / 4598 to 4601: 2.48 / 2.3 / 2.34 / 2.46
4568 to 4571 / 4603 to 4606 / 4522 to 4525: 2.58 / 2.9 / 2.64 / 2.71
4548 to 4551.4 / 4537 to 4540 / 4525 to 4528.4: 2.77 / 2.4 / 2.90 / 2.49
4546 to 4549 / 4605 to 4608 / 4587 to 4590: 2.39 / 2.9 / 2.93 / 2.37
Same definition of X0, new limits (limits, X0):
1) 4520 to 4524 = 2.81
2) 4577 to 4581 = 2.73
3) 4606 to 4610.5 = 2.82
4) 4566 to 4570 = 2.95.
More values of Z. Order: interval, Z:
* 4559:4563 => 2.619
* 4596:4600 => 2.084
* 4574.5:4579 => 2.436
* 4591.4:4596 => 2.228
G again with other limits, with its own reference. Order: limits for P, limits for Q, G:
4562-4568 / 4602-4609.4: 0.423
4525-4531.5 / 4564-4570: 0.606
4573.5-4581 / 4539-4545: 0.376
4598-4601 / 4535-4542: 0.521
